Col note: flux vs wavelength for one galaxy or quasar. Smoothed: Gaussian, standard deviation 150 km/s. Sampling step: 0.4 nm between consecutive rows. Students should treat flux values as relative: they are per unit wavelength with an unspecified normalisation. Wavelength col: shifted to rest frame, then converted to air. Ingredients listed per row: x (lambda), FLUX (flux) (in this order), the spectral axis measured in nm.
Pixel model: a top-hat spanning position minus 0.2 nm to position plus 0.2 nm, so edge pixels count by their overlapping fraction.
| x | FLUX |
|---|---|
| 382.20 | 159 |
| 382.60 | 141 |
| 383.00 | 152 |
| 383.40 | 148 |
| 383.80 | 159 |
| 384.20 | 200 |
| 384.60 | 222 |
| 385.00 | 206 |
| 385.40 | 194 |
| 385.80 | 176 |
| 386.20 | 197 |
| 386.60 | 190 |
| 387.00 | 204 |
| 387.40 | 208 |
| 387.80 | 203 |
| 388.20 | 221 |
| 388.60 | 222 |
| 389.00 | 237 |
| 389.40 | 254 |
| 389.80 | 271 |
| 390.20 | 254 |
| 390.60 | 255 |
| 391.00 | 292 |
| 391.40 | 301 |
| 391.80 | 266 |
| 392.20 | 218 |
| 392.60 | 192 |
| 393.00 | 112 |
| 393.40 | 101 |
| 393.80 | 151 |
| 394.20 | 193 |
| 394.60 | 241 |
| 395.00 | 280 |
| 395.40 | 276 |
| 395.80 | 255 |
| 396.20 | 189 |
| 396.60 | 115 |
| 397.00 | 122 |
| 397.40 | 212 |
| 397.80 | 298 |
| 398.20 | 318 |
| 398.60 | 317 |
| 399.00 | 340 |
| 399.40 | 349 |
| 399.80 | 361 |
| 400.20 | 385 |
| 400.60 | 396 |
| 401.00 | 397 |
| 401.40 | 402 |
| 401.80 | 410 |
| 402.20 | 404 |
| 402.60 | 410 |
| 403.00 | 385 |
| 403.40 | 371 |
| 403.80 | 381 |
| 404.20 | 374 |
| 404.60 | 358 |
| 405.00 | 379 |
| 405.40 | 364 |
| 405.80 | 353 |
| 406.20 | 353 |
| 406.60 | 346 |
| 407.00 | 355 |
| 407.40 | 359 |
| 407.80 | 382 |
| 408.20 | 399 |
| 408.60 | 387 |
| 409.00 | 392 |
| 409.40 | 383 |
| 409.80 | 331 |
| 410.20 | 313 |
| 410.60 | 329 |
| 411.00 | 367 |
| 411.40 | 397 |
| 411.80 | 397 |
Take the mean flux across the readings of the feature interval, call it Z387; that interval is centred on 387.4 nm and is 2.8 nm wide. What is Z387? 206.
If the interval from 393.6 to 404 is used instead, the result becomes 306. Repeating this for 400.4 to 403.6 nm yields 397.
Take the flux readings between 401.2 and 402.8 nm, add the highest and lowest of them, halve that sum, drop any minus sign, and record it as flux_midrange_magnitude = 406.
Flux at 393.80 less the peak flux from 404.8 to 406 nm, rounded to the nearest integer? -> -228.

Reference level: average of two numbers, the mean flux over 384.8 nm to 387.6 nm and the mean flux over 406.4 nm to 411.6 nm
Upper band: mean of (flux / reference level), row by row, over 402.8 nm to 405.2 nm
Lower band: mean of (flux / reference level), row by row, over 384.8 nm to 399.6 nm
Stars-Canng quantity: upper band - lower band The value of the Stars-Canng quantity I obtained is 0.52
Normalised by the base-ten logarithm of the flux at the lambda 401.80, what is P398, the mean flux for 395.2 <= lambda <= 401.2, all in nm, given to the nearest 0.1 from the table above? 110.5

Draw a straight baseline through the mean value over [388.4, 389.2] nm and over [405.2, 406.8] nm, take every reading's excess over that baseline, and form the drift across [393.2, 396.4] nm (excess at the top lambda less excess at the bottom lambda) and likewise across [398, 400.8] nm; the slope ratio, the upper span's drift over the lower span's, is 0.9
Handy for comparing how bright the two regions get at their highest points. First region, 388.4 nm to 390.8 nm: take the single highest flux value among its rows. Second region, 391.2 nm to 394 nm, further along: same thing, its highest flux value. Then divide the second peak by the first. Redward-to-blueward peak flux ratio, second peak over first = 1.11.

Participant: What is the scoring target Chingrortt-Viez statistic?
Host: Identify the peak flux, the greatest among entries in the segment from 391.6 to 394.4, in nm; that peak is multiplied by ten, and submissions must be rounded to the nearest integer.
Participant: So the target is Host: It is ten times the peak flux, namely 2660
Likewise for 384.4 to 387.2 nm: 2220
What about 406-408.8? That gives 3990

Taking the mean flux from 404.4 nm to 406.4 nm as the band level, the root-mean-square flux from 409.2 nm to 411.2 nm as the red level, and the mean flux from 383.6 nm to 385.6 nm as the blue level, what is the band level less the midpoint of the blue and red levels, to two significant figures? 91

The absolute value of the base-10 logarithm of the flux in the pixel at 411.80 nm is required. 2.60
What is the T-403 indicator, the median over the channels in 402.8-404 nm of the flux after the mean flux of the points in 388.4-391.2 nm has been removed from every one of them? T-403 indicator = 126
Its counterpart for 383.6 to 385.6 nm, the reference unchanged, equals -55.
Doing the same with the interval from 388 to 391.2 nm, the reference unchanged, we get -1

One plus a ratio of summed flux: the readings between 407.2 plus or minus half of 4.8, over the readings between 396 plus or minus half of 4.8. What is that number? 2.68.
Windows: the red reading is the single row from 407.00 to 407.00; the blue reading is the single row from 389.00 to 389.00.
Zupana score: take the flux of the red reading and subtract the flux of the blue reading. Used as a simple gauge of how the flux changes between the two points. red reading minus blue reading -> 118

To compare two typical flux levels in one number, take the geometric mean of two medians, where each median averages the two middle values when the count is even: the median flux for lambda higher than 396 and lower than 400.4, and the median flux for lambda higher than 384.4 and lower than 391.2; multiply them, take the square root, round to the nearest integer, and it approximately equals 265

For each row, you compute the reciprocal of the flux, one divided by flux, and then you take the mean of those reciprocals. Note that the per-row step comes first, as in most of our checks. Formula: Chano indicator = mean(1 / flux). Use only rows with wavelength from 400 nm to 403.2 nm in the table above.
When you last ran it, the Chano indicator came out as 0.0025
